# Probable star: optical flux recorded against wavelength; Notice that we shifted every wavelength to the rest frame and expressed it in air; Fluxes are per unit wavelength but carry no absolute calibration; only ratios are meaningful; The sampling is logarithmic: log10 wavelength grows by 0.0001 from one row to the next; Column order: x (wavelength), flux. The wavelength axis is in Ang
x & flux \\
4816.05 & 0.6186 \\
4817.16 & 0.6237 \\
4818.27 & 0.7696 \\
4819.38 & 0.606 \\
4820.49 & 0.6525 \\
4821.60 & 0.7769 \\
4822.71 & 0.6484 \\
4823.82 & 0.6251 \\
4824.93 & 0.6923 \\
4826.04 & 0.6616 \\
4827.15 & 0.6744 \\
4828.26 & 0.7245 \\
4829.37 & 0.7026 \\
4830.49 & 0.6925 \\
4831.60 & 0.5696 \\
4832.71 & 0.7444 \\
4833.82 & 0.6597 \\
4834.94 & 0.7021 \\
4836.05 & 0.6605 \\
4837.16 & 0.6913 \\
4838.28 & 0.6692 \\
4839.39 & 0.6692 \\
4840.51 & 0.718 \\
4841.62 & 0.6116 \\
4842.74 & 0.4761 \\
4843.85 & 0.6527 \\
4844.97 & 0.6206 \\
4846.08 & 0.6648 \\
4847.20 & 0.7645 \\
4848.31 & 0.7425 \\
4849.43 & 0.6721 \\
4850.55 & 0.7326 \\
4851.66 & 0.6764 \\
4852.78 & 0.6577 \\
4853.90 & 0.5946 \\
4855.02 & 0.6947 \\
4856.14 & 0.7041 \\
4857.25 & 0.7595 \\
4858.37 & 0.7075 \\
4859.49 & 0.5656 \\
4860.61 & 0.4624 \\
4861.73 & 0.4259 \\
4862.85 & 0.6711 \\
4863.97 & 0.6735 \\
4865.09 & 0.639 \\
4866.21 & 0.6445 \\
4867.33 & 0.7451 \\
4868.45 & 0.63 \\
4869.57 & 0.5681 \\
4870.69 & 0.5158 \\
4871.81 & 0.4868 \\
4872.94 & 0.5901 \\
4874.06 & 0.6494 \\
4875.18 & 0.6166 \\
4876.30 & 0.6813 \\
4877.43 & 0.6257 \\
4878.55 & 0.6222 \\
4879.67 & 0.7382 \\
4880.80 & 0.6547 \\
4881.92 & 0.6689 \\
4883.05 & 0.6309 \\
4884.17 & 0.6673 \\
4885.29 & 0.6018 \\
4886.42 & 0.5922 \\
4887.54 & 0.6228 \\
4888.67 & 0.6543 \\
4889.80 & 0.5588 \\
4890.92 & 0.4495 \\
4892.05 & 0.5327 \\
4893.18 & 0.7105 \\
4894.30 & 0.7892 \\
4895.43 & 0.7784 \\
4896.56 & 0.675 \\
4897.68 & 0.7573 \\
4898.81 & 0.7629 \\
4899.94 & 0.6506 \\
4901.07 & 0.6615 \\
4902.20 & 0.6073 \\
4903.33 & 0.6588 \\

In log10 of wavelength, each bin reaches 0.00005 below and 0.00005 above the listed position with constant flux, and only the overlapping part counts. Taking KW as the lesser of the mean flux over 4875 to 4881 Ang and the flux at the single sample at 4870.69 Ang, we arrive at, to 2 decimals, 0.52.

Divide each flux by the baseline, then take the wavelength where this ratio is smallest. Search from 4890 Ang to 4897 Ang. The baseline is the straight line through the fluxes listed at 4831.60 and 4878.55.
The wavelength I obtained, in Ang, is 4890.92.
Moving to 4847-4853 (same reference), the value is 4852.78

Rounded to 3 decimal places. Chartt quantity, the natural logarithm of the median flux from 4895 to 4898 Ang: -0.278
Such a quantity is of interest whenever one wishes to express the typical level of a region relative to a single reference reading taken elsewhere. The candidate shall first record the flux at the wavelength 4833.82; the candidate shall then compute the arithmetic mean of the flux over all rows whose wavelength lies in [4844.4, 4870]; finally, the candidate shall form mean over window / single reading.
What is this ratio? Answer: 0.99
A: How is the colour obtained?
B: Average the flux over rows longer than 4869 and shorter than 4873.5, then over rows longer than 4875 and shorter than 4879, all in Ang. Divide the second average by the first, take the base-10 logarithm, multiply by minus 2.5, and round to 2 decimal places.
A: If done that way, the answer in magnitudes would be -0.18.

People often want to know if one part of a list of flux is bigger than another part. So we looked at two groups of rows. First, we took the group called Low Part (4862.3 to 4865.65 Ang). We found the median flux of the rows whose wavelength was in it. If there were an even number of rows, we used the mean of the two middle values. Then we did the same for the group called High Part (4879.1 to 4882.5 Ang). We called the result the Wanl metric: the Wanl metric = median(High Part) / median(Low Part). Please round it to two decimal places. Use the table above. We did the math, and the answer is 1.00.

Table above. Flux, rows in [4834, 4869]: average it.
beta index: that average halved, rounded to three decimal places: 0.327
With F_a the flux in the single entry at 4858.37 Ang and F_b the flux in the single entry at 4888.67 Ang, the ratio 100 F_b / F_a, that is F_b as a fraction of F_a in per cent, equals 92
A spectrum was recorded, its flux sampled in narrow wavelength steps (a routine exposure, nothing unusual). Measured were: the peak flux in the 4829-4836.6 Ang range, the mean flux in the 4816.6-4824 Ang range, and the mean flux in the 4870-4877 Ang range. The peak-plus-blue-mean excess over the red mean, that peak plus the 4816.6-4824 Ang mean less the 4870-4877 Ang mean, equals 0.83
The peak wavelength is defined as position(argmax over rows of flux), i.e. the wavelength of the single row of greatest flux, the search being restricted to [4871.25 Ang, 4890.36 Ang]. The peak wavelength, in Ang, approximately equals 4879.67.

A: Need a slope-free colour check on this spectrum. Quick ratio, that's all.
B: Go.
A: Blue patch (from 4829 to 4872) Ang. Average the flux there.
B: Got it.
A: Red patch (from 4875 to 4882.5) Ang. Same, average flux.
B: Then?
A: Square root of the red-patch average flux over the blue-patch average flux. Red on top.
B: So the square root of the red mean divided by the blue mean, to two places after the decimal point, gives 1.01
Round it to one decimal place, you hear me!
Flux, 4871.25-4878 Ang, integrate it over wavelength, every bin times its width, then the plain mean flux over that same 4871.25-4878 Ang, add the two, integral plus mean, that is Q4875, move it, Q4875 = 4.7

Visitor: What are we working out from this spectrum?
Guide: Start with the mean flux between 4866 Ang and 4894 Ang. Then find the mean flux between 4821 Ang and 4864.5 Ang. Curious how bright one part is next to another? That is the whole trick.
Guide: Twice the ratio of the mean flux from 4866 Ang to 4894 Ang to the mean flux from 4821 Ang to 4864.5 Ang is 1.87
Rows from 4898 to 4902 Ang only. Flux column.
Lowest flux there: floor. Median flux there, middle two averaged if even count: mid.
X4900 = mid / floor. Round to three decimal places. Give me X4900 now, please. 1.017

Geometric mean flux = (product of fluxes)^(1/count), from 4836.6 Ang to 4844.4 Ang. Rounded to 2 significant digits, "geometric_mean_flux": 0.64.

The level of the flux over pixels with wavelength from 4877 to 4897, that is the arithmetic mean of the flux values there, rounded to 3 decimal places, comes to 0.643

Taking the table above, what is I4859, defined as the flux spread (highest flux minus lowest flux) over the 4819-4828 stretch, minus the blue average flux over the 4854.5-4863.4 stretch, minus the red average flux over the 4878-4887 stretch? -1.10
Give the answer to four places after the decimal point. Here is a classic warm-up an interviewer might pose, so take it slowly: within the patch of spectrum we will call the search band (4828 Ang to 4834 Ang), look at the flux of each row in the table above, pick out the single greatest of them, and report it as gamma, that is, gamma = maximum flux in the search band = 0.7444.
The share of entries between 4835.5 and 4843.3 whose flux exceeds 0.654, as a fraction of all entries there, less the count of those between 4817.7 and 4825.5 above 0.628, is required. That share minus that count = -4.3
